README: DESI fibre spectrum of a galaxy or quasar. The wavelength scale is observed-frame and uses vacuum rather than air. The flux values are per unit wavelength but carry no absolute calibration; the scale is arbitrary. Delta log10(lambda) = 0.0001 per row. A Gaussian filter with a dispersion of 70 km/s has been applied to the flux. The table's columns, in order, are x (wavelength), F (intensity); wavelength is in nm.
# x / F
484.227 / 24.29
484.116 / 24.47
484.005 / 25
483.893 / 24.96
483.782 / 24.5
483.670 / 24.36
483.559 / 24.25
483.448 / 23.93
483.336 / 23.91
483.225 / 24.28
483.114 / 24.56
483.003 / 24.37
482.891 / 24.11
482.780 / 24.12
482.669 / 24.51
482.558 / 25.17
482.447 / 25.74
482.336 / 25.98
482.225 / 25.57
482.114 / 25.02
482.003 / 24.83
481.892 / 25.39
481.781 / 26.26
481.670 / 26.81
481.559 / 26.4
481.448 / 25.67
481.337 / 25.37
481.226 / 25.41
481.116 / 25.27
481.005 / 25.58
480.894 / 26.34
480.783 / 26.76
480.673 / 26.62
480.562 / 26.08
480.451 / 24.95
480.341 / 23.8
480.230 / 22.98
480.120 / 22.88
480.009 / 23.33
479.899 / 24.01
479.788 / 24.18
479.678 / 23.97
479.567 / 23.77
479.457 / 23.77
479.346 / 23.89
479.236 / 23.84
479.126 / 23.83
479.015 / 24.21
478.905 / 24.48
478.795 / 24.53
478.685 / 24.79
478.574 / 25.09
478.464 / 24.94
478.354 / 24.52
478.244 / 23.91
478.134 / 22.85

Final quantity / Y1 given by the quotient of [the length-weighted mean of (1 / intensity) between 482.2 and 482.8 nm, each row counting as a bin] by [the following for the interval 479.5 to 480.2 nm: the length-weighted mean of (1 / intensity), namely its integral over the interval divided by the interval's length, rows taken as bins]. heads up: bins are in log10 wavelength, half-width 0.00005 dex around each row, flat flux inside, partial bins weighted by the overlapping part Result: 0.939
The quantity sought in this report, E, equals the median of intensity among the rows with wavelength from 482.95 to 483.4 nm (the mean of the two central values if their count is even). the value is 24.3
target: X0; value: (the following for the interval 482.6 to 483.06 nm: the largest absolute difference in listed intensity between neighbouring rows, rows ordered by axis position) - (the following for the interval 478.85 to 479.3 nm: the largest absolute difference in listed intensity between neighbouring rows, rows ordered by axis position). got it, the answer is 0.0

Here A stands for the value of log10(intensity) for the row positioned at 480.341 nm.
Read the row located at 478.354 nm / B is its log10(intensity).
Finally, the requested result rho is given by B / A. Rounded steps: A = 1.377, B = 1.39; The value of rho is 1.01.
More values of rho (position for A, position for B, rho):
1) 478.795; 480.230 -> 0.98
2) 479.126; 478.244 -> 1.00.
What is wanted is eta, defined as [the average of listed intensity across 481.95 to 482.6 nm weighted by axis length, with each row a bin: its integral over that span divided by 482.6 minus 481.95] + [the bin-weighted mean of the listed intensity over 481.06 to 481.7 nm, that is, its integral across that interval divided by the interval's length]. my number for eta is 51.2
